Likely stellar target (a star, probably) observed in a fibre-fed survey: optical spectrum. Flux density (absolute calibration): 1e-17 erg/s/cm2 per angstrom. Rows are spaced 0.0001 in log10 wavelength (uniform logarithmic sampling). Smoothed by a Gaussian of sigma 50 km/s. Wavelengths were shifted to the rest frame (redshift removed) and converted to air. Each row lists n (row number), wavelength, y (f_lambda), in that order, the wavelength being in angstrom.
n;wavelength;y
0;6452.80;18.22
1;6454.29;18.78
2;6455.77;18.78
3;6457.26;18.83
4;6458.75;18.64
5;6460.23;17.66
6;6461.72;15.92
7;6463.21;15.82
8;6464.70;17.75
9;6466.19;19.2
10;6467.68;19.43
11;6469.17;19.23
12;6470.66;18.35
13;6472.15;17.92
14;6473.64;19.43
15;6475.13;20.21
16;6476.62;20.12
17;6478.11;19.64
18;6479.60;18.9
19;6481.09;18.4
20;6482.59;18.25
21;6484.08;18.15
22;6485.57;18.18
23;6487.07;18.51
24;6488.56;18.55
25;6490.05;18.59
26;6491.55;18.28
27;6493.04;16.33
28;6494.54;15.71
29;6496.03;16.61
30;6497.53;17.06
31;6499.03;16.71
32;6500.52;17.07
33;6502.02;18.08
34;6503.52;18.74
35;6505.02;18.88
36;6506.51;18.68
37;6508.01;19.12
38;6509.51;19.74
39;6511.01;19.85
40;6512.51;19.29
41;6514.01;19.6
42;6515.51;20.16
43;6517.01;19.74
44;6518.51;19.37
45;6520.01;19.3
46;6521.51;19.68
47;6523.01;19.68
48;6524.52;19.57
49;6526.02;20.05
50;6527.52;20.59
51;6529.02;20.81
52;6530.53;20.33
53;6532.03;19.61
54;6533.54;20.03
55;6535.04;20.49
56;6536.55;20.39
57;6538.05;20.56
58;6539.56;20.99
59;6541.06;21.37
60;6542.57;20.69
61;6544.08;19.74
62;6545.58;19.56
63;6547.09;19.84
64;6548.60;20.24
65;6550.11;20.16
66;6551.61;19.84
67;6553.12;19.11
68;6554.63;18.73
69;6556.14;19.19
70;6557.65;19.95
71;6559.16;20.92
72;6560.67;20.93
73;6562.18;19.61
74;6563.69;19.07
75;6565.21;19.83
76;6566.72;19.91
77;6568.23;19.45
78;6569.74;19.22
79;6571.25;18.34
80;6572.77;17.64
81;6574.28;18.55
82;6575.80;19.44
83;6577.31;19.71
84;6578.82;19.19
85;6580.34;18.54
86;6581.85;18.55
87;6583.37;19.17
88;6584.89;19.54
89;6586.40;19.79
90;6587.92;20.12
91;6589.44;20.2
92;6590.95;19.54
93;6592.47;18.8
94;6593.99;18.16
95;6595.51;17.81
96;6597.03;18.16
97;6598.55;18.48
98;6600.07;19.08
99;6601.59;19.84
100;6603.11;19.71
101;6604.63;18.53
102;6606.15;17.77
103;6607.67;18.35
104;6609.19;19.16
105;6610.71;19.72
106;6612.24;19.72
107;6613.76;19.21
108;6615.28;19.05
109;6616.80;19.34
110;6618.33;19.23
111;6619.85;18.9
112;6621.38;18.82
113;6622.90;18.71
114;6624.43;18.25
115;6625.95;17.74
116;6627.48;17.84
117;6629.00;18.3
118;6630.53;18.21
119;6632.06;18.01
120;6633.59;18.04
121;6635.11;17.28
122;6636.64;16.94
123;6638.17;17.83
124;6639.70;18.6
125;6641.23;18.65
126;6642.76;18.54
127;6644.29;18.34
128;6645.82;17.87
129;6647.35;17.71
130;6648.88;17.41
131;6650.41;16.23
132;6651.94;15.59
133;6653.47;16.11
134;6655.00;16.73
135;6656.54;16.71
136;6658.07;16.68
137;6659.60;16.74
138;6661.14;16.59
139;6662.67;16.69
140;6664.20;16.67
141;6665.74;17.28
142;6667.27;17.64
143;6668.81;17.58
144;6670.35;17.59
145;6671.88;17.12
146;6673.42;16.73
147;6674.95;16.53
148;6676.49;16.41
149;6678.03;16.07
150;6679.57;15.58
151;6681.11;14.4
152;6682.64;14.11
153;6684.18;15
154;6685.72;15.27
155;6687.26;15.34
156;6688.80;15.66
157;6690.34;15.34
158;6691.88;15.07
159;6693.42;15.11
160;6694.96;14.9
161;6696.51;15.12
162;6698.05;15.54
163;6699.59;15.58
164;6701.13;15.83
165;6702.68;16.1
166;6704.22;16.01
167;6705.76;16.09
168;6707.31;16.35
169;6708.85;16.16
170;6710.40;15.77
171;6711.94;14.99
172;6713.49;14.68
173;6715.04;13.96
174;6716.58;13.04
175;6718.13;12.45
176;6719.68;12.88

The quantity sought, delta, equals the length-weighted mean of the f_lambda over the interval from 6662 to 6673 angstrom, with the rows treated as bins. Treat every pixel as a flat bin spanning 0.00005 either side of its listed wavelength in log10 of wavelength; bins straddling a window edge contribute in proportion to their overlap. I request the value 17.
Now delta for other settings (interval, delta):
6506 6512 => 19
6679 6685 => 15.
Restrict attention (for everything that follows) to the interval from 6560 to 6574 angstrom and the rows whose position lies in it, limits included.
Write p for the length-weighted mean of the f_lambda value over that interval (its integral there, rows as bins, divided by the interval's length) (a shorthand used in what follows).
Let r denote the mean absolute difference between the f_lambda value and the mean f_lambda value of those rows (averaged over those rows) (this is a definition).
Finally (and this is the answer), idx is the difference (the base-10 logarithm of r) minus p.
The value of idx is -19.5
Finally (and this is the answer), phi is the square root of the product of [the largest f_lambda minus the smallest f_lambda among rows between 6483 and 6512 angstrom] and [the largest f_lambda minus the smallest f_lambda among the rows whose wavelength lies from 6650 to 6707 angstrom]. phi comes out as 3.8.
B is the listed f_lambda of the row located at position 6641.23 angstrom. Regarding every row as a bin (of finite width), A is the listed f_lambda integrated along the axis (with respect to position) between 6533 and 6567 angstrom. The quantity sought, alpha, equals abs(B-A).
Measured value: 663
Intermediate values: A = 682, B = 18.65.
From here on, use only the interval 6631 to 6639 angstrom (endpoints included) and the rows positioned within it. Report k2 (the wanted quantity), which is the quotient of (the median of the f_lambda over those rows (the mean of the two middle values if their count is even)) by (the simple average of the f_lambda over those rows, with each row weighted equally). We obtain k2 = 1.01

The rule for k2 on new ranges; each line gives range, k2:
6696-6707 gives 1.00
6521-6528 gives 0.99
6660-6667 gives 0.99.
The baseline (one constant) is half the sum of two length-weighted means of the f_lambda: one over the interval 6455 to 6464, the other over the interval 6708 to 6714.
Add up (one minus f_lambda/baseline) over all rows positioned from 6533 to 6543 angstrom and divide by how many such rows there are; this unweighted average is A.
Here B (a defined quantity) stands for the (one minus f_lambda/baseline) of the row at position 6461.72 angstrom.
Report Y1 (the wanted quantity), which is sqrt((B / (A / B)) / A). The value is 0.1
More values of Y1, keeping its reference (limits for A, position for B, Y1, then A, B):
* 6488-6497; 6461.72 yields 0.8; -0.05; 0.04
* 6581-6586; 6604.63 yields 0.8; -0.15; -0.12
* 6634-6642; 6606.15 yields 0.9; -0.08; -0.07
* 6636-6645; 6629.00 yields 1.1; -0.10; -0.11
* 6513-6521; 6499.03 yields 0.1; -0.19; -0.01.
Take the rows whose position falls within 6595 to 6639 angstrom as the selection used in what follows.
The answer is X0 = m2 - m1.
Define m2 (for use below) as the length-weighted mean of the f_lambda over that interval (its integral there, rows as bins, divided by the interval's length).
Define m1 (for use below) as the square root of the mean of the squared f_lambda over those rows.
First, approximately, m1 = 18.6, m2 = 18.6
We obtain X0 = -0.012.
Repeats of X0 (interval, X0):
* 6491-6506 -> -0.016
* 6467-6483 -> 0.001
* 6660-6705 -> -0.022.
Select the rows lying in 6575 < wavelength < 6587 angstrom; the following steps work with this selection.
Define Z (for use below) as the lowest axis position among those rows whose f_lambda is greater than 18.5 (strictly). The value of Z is 6575.80 angstrom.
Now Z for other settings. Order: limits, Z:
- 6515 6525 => 6515.51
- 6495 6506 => 6503.52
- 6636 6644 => 6639.70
